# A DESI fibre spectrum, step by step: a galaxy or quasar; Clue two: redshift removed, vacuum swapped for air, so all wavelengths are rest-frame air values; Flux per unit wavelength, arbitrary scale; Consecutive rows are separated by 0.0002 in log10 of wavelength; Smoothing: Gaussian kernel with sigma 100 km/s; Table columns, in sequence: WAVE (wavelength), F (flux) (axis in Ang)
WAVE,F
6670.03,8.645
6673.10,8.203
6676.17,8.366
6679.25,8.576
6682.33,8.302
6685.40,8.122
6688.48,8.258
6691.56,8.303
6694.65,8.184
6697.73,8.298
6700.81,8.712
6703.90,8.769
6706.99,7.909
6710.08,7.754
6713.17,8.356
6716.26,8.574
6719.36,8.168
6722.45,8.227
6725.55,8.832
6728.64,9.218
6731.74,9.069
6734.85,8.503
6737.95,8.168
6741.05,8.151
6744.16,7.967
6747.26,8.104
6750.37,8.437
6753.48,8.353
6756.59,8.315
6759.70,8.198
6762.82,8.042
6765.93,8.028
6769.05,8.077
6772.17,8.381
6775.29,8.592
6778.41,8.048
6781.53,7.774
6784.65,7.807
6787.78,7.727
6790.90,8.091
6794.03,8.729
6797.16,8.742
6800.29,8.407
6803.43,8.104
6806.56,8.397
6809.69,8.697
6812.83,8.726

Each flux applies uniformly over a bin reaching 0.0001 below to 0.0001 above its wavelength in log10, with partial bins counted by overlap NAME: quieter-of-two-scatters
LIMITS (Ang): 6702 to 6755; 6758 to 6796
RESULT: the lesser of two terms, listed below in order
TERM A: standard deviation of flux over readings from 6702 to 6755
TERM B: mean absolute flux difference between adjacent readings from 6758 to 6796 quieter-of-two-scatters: 0.24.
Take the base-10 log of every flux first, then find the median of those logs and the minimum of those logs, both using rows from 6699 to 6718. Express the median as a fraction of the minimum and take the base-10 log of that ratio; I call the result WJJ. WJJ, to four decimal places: 0.0182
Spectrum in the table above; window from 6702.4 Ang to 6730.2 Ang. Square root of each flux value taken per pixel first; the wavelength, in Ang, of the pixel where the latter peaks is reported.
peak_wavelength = 6728.64 Ang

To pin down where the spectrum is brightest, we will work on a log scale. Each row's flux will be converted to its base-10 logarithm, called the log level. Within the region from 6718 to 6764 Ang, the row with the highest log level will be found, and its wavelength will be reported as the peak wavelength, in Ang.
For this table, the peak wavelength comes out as 6728.64 Ang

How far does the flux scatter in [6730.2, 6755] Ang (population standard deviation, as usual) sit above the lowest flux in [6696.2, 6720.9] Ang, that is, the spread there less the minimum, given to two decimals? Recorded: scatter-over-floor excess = -7.43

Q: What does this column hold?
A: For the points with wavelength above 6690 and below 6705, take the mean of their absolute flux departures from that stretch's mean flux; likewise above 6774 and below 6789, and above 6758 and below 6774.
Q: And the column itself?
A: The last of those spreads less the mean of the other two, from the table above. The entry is -0.132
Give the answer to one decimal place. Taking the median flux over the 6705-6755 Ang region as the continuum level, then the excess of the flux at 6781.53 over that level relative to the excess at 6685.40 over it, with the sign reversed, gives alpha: -3.1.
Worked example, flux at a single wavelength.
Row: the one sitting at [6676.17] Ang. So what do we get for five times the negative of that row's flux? -41.8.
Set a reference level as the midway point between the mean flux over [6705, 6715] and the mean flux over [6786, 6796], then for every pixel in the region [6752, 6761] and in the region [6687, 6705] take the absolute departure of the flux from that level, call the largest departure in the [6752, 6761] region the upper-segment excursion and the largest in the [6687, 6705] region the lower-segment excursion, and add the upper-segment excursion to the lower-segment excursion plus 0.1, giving 1.0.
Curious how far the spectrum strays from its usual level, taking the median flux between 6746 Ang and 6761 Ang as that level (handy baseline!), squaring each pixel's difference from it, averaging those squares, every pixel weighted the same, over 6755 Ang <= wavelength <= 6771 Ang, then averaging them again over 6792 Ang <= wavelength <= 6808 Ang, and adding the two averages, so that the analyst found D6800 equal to 0.13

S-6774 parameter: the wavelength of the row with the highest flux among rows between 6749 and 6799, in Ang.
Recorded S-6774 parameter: 6797.16 Ang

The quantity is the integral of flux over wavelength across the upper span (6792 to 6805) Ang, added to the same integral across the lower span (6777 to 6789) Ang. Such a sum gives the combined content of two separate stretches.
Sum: 204.3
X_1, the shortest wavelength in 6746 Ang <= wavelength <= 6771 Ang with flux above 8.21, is 6750.37 Ang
